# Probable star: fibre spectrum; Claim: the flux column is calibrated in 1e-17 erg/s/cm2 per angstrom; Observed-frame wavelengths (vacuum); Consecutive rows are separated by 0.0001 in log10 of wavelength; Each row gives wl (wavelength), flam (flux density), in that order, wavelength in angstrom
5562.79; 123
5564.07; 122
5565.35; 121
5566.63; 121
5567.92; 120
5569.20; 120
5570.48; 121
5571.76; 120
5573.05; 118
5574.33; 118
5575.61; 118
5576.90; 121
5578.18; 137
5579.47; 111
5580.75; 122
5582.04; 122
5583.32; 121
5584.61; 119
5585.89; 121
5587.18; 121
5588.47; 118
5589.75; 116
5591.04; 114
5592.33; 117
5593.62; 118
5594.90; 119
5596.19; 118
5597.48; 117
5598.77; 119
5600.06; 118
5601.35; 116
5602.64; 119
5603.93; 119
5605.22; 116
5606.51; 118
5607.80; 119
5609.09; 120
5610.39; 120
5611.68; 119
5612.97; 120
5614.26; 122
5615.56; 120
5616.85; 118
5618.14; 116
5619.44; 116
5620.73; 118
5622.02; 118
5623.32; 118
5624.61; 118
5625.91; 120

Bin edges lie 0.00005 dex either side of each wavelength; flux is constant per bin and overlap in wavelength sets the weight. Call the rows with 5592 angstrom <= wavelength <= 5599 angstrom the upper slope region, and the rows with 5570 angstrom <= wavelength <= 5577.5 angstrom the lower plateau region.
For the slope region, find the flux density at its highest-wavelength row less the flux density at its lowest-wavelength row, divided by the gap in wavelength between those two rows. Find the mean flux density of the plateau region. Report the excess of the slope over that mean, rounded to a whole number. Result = -119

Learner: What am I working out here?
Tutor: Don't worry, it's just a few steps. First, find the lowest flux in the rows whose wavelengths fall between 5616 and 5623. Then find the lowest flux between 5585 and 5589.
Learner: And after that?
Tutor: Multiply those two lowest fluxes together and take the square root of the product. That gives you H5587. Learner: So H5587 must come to 117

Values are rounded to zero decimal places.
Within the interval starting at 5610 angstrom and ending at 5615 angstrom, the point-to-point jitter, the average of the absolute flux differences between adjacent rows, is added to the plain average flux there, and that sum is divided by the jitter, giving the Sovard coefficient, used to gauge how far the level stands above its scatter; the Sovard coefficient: 91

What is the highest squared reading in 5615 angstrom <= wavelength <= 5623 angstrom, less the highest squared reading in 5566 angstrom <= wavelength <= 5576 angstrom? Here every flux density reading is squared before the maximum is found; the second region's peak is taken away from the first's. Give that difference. -241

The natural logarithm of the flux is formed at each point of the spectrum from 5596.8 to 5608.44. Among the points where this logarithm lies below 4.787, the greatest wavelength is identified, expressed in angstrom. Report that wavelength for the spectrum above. 5607.80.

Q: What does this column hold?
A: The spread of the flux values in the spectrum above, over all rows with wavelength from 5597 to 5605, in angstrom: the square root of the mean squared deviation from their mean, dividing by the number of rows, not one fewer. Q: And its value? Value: 1.2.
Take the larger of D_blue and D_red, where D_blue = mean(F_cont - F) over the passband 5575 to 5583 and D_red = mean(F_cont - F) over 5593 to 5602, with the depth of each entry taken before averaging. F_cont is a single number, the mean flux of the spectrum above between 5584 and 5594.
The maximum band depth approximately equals 0.1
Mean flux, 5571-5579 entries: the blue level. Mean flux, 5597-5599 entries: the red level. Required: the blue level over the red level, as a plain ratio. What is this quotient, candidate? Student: 1.03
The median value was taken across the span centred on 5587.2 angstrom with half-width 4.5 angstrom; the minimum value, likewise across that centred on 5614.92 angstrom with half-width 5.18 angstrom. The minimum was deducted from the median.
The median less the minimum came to 3.0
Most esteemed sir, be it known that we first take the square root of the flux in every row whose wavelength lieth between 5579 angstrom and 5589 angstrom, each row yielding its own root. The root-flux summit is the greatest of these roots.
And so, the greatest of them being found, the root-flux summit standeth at 11.0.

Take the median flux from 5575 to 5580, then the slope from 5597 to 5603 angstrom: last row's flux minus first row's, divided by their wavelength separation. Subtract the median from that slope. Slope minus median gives -119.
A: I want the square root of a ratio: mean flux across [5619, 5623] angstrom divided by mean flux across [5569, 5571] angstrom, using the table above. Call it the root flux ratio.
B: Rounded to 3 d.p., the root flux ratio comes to 0.987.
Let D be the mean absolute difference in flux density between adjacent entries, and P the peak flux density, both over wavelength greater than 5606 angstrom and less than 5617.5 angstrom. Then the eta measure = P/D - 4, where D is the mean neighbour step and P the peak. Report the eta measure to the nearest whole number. 94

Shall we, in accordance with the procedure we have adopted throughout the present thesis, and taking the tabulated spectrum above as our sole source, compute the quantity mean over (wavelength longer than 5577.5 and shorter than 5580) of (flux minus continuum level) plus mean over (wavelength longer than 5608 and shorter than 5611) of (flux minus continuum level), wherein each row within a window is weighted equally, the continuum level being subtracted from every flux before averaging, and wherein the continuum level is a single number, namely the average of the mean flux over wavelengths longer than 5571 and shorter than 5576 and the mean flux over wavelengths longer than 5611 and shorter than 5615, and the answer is 5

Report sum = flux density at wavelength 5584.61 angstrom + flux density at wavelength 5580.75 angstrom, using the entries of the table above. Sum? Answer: 241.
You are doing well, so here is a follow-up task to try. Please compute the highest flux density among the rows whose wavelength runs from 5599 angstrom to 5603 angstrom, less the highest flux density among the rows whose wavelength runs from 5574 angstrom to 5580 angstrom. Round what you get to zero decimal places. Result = -18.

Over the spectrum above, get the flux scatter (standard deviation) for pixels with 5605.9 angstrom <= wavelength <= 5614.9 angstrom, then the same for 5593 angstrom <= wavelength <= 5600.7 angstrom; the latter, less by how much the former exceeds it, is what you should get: 0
